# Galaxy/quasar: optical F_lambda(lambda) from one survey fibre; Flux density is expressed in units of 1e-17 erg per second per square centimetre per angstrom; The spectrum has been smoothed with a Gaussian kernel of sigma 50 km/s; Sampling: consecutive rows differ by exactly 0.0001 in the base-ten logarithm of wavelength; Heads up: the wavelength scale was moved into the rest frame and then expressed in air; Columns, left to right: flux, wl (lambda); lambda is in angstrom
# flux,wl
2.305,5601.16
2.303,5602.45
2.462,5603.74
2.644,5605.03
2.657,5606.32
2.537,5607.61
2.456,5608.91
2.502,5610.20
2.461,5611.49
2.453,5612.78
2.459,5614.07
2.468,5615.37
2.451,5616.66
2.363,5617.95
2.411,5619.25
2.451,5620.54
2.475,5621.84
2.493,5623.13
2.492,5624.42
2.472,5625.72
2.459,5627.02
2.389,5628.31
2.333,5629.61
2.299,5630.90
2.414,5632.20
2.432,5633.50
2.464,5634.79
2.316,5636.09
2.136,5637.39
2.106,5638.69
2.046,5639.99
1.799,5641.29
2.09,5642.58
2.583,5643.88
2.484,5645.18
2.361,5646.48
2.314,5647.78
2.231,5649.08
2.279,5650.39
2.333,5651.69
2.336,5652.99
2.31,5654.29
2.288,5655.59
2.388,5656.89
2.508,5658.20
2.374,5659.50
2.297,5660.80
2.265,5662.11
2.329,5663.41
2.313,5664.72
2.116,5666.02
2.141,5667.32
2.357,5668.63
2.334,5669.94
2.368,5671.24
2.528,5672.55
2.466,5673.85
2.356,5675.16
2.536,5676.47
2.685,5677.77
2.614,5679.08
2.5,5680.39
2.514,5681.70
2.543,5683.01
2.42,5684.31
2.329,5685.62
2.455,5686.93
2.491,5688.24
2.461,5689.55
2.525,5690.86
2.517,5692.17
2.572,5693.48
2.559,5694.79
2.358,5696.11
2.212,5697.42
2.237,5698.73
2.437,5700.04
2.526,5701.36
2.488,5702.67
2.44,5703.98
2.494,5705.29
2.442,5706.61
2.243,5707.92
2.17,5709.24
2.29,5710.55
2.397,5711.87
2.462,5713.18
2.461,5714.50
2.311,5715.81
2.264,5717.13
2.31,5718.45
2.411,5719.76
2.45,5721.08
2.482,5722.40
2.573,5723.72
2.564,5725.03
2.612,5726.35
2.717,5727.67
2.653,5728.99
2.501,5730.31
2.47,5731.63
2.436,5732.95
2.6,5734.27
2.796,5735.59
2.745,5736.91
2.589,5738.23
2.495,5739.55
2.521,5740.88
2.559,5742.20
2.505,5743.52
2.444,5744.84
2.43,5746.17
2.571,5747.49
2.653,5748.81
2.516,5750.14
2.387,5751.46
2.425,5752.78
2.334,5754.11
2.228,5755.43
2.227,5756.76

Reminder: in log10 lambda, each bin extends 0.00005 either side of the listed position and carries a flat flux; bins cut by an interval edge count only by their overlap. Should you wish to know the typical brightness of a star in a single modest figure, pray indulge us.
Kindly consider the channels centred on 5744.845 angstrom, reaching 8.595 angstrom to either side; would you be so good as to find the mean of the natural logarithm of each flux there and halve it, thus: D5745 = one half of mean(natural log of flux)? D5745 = 0.463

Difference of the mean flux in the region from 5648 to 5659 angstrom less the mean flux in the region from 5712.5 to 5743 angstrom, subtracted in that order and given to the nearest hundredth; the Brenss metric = -0.19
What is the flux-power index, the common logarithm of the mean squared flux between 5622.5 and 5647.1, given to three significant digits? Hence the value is 0.736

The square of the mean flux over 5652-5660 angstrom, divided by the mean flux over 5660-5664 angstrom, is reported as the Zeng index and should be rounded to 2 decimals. 2.44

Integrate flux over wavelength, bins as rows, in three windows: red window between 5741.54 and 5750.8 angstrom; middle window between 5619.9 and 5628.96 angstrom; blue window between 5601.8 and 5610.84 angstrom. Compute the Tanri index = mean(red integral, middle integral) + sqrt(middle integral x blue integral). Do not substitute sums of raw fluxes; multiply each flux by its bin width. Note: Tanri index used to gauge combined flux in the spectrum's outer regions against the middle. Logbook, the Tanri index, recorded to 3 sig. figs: 45.3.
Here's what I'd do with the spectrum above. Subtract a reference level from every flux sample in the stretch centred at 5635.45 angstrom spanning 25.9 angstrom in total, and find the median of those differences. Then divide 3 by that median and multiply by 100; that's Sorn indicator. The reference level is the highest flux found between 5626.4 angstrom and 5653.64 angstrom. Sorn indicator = -1442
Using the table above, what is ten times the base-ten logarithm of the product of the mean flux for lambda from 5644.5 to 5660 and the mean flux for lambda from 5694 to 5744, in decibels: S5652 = 7.63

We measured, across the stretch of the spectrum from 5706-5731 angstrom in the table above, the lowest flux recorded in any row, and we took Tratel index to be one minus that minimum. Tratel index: -1.17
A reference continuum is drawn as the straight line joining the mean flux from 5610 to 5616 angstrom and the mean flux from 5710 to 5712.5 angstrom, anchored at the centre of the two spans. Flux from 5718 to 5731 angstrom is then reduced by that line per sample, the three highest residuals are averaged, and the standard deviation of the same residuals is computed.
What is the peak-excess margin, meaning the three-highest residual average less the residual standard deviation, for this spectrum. 0.22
